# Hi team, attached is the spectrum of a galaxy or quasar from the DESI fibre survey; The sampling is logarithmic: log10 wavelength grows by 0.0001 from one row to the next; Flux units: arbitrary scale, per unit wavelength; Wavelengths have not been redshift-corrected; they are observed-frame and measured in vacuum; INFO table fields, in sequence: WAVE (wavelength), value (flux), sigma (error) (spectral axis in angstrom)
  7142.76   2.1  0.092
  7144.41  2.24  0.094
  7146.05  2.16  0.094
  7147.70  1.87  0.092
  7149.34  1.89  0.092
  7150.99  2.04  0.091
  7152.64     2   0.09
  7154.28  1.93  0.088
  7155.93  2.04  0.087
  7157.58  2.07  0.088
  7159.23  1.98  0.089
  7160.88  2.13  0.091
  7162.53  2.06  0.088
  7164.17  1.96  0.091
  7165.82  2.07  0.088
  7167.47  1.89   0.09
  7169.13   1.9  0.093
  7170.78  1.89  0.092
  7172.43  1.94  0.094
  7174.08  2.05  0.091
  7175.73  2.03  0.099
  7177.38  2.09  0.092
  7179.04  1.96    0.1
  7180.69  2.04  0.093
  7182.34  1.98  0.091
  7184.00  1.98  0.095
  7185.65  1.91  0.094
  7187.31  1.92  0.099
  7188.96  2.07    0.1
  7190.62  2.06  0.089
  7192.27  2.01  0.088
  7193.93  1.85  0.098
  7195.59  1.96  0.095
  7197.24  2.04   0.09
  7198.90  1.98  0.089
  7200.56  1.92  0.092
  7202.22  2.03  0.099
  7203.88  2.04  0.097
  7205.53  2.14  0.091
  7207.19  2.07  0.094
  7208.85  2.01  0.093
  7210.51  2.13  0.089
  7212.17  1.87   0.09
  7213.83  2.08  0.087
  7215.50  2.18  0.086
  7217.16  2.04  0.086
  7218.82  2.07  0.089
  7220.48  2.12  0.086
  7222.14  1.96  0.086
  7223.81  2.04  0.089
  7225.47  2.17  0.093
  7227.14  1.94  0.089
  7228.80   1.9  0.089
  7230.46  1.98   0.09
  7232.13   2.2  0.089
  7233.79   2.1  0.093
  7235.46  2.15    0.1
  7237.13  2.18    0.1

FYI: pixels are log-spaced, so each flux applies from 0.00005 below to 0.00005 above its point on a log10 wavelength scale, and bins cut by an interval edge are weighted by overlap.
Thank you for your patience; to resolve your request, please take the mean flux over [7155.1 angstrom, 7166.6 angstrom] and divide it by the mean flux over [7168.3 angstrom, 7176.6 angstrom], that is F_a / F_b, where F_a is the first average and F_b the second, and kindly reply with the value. 1.04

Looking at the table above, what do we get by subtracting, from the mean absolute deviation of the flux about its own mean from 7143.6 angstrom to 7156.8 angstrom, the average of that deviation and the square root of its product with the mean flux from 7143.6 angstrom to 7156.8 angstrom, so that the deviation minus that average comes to -0.174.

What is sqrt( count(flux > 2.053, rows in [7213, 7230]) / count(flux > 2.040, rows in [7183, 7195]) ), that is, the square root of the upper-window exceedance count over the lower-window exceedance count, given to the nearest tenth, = 1.6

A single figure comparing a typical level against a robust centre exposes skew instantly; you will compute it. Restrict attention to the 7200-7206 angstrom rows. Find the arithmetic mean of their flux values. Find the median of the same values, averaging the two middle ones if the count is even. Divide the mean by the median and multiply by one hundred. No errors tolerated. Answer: 100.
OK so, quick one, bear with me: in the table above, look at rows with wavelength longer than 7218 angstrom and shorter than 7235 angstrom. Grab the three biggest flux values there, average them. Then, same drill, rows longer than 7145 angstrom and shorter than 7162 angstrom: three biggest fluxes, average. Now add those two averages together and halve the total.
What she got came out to 2.14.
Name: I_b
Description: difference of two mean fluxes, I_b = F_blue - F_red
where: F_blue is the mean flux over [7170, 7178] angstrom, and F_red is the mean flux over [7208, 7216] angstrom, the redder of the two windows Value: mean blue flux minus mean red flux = -0.05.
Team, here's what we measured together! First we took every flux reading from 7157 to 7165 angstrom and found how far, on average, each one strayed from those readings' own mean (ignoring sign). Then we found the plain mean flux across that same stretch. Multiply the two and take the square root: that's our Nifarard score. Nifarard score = 0.34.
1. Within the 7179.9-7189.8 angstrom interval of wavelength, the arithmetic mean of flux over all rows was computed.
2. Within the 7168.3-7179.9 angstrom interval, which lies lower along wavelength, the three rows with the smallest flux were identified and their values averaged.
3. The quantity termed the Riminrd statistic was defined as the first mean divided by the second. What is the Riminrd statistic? 1.04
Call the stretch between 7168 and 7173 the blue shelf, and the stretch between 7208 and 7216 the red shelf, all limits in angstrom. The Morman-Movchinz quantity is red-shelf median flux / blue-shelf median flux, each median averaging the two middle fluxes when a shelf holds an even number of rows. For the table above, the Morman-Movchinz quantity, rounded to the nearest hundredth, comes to 1.09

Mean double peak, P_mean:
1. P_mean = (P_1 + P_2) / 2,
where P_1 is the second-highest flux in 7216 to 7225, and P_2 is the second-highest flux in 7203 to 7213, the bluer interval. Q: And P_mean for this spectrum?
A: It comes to 2.10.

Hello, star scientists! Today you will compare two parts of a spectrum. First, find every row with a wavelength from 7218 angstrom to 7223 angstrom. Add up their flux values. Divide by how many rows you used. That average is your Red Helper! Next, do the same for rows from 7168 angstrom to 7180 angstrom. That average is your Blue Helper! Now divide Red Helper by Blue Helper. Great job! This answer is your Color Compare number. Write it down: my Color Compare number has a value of 1.04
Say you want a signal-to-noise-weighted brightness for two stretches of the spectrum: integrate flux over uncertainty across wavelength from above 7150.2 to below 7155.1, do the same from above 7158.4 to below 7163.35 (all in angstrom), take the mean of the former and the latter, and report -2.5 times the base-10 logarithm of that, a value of -5.12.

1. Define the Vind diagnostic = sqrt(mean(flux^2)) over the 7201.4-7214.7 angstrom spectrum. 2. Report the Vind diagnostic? 2.048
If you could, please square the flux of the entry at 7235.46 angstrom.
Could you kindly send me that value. 4.6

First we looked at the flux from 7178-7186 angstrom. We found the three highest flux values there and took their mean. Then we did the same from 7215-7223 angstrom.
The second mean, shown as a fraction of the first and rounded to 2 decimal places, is 1.06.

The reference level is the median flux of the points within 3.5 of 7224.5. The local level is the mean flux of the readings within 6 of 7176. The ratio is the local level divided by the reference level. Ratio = 1.00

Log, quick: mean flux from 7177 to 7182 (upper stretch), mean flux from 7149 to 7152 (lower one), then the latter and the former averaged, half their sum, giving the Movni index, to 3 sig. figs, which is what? 2.00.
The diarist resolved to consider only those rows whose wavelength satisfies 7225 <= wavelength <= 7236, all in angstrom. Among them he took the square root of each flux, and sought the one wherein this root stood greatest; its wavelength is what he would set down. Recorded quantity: 7232.13 angstrom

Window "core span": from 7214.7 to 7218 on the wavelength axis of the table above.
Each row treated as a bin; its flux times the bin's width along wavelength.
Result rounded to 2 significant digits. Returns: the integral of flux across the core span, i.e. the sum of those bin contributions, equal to 7.0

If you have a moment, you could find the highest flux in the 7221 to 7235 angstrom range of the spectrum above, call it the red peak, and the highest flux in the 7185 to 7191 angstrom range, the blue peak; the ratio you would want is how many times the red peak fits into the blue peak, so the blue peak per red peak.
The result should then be 0.94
